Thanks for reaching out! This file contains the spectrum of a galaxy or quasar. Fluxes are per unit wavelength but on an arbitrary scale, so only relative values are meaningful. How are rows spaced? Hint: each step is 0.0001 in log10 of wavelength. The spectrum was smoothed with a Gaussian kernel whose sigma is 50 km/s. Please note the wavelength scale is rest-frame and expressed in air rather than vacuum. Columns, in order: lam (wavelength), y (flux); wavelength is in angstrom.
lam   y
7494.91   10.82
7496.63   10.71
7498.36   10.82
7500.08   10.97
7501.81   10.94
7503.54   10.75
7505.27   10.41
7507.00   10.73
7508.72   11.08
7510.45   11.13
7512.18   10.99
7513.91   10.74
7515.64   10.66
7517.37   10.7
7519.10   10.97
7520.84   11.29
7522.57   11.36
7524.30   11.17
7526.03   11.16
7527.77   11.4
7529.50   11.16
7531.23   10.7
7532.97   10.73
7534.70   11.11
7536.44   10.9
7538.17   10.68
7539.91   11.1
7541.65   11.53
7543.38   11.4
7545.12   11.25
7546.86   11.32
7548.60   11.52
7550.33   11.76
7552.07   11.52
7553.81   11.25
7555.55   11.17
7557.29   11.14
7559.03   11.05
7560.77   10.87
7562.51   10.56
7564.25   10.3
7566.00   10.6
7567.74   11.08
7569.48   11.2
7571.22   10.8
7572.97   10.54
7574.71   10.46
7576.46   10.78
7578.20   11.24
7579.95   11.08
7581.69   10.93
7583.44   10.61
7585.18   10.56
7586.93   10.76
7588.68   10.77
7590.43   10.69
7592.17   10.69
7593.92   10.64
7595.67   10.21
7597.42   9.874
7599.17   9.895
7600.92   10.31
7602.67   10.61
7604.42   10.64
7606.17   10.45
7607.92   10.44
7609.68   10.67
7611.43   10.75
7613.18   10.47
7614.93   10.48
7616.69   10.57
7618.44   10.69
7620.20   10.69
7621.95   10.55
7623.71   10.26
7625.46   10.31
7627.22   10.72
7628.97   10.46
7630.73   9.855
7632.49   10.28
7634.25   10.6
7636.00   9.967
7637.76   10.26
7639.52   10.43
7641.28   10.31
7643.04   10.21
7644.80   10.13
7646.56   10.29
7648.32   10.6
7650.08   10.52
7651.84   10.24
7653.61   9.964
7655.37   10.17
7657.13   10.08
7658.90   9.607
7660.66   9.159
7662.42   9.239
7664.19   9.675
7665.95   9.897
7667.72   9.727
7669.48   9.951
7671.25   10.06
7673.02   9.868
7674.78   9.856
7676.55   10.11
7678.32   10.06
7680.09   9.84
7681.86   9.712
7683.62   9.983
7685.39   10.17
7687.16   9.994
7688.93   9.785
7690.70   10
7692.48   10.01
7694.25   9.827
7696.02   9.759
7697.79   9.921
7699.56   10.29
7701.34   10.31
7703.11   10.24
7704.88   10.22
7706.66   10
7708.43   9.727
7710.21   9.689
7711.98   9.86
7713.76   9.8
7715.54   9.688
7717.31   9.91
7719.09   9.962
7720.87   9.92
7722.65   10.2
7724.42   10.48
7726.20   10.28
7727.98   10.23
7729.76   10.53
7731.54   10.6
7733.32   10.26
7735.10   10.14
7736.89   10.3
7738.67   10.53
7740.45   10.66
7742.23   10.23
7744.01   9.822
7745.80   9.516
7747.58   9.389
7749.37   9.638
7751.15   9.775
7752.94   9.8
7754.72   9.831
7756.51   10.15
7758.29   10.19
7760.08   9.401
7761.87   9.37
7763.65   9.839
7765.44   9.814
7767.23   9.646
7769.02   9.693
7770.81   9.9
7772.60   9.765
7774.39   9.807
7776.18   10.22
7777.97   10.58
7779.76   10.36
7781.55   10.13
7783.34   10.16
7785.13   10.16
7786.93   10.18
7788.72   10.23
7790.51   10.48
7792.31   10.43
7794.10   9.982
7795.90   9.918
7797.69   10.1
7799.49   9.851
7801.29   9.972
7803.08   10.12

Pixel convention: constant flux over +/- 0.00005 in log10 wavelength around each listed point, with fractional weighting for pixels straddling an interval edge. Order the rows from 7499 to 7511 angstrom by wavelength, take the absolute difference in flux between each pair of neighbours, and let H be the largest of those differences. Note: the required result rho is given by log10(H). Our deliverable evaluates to -0.46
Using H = 0.35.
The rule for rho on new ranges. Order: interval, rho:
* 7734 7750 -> -0.37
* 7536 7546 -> -0.37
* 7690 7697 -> -0.74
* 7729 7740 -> -0.47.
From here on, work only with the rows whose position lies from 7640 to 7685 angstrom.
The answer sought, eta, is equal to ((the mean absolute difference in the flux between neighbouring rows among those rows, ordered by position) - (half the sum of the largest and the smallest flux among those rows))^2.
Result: 94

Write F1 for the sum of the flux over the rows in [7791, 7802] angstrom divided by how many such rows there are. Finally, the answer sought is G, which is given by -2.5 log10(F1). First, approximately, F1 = 10.0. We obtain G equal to -2.50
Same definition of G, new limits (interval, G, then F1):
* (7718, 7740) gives -2.53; 10.3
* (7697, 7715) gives -2.50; 10.0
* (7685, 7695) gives -2.50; 10.0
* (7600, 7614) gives -2.56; 10.5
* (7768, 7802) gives -2.51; 10.1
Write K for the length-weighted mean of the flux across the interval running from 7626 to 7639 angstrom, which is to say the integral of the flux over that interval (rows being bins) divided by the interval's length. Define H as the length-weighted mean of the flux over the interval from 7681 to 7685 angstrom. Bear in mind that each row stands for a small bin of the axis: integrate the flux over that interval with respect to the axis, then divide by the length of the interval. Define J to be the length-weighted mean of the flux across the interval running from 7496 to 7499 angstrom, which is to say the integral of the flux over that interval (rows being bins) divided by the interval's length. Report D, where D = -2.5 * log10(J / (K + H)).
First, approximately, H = 9.9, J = 10.8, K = 10.3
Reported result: 0.69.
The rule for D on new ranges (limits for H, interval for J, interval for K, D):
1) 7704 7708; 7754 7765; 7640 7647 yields 0.79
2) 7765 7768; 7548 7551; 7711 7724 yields 0.56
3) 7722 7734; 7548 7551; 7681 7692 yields 0.60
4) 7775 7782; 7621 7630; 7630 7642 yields 0.73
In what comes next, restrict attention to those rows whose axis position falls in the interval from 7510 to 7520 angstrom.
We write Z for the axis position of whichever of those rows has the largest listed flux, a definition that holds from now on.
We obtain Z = 7510.45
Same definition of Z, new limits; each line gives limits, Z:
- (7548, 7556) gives 7550.33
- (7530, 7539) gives 7534.70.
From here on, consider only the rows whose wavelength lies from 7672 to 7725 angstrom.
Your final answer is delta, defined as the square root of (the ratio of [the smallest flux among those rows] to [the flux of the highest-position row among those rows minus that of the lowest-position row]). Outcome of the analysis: 4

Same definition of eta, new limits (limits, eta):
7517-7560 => 121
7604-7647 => 102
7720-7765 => 96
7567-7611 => 107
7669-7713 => 97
